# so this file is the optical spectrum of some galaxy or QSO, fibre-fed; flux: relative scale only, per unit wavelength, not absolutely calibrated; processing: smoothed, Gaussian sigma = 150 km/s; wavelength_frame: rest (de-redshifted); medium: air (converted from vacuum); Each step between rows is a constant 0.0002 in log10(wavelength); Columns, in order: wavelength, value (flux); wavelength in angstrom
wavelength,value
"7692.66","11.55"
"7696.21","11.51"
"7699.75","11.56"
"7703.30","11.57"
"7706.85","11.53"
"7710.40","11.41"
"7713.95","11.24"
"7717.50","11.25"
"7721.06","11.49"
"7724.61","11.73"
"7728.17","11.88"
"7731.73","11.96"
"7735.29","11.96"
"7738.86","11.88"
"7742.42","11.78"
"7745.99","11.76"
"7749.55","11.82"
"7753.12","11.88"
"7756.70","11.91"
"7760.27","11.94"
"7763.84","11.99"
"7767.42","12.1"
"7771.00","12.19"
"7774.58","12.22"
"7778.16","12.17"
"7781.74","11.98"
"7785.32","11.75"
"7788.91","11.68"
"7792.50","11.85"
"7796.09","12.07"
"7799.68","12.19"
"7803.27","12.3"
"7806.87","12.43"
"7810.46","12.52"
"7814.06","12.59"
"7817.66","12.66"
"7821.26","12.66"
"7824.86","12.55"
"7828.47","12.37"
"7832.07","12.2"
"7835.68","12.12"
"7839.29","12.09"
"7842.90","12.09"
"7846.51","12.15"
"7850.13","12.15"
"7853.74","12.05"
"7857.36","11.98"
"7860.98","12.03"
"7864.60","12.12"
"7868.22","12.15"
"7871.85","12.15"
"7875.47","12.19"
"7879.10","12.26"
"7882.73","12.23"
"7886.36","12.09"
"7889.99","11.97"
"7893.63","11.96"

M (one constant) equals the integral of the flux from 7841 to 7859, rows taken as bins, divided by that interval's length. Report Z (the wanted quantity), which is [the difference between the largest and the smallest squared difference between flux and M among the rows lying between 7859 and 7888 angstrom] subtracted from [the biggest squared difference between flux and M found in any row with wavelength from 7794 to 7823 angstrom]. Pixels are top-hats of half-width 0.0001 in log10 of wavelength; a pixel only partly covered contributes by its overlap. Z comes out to 0.3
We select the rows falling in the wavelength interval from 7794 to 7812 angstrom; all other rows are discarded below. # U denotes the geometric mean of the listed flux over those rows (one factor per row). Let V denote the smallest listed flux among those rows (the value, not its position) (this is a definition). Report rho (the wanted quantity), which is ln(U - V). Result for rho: -1.5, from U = 12.3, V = 12.07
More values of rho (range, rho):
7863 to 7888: -2.5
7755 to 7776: -1.9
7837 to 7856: -2.9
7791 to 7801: -1.7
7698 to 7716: -1.5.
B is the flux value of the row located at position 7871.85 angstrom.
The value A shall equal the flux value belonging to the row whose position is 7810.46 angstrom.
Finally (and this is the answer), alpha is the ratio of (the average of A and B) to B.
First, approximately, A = 12.52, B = 12.15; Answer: 1.02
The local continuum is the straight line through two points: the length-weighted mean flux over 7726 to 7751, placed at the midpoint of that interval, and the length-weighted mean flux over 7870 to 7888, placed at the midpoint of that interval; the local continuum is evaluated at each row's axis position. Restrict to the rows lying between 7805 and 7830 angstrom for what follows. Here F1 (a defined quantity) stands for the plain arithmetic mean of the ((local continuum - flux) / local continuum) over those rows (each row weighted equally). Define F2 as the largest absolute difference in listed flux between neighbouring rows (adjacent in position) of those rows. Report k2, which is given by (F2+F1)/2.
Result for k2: 0.07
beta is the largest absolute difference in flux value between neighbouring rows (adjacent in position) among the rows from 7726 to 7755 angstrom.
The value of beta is 0.10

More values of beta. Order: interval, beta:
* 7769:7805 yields 0.23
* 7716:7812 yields 0.24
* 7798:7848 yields 0.18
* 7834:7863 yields 0.10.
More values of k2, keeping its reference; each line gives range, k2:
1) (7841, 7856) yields 0.05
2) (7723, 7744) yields 0.07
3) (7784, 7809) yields 0.11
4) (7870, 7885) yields 0.03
